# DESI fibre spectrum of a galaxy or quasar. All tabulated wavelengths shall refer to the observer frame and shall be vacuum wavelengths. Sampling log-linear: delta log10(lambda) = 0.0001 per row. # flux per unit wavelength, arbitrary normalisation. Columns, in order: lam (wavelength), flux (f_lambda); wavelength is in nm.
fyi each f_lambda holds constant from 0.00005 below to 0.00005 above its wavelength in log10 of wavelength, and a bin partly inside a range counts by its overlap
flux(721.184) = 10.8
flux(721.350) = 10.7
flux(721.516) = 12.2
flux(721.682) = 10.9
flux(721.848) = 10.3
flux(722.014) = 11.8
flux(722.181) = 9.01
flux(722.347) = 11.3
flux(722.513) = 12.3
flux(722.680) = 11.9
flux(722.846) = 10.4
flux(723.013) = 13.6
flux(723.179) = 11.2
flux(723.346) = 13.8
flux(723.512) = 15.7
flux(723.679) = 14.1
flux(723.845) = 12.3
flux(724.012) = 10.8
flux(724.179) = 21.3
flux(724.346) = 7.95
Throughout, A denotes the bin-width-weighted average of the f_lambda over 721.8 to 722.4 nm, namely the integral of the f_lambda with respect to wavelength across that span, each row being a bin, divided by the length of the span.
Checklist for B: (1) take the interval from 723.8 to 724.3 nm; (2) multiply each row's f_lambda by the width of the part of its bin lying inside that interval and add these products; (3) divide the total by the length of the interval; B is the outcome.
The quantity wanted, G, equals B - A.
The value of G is 3.9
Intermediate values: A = 11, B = 14.5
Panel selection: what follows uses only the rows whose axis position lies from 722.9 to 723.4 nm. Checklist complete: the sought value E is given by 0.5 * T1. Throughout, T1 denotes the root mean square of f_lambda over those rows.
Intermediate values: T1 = 12.9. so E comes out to 6.46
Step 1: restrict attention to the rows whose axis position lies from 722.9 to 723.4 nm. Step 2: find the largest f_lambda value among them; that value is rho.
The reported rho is 13.8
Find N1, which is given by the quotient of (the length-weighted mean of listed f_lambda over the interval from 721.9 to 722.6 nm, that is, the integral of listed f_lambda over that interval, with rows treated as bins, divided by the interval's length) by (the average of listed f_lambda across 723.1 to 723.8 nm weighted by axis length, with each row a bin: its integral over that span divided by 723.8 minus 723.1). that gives 0.81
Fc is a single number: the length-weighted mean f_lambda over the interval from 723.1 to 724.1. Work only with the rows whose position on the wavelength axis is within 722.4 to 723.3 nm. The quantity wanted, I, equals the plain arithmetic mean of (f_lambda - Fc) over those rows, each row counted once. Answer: -1.14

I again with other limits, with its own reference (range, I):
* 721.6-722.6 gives -2.09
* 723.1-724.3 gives 1.15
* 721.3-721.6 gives -1.57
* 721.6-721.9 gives -2.42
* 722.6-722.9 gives -1.87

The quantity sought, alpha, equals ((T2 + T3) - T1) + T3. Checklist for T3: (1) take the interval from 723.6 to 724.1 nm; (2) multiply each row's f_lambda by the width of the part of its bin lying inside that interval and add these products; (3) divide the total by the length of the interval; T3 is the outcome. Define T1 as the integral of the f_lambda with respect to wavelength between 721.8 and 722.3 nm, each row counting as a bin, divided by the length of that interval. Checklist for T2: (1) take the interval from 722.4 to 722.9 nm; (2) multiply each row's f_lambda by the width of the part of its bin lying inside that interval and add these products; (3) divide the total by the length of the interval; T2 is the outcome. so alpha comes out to 26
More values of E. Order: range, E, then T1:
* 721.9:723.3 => 5.75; 11.5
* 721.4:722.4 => 5.48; 11.0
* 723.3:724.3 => 7.52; 15.0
